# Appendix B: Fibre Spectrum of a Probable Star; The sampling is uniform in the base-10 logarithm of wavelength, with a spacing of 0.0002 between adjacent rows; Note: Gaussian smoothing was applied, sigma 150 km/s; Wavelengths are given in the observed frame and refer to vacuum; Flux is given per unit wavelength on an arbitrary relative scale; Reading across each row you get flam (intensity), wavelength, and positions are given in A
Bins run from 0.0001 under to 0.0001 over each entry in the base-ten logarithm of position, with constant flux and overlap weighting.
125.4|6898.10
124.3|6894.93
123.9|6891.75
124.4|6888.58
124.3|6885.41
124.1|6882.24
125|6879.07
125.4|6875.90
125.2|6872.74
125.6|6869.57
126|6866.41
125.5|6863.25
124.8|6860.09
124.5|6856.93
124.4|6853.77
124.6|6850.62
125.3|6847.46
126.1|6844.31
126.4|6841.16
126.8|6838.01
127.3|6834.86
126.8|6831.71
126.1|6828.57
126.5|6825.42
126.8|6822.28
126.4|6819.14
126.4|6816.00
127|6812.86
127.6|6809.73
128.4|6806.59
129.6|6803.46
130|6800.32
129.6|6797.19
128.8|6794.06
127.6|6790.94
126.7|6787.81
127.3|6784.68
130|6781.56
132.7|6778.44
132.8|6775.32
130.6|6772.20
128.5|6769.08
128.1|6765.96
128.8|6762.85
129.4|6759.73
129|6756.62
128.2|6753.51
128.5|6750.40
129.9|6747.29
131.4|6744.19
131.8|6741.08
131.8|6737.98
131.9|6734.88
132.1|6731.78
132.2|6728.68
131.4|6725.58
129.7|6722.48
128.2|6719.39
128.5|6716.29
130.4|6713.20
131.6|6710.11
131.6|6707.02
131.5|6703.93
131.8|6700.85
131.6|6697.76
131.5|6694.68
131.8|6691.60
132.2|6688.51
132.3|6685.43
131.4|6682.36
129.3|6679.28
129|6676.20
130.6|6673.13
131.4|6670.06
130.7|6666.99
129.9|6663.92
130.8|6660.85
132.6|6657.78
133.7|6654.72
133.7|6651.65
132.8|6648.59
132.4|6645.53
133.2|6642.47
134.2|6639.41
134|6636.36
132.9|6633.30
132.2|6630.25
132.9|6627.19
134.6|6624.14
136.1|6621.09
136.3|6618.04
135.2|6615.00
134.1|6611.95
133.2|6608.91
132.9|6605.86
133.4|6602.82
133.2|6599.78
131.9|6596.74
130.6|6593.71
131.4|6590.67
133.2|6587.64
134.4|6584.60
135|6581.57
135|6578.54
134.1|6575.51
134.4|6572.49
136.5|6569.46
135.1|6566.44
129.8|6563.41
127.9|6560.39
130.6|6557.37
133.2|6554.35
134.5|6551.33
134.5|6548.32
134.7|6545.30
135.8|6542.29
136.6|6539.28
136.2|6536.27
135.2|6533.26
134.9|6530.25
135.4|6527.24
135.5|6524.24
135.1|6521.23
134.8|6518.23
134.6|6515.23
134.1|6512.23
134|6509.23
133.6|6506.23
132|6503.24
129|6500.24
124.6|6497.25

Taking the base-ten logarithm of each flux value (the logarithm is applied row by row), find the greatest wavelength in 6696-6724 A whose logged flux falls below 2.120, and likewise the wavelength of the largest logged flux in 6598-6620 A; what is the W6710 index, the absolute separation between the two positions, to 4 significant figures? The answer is 104.4 A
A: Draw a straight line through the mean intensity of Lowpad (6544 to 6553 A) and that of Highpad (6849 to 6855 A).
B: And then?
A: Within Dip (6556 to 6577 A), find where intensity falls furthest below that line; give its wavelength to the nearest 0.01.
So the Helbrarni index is 6560.39 A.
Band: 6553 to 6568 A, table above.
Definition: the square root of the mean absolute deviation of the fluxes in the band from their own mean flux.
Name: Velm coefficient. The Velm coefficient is 1.5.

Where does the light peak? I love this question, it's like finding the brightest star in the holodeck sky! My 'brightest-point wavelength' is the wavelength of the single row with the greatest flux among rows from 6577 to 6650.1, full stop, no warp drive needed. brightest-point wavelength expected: 6618.04 A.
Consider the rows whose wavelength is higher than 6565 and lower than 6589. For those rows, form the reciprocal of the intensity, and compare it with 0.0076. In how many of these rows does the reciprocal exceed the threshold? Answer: 0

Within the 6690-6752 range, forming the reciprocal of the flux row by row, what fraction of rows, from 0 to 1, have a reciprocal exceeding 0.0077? 0.20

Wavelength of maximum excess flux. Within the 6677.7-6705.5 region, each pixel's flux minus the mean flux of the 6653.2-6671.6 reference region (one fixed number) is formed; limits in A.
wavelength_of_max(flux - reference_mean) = 6685.43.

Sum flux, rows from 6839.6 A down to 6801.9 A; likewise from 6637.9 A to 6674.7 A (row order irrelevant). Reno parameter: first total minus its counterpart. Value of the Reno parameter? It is -60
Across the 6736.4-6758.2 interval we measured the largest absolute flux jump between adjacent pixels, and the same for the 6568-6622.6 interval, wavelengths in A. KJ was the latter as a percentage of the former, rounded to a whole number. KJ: 140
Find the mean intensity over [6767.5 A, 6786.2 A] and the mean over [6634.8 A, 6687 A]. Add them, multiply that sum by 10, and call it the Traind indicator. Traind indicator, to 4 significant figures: 2622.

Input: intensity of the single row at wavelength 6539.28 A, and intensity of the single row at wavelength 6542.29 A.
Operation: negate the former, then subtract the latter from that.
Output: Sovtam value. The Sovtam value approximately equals -272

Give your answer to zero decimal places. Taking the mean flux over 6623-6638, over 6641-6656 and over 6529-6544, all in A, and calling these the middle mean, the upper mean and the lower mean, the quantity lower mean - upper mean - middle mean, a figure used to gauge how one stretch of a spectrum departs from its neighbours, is -131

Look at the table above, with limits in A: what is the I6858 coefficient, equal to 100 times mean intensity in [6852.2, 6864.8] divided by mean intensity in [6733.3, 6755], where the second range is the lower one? 96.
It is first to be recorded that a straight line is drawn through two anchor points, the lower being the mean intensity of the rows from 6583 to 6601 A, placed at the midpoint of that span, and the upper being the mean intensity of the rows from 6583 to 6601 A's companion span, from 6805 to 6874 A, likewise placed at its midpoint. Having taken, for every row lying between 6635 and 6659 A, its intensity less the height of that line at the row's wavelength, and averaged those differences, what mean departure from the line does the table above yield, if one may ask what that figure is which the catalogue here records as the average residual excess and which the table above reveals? 2.3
